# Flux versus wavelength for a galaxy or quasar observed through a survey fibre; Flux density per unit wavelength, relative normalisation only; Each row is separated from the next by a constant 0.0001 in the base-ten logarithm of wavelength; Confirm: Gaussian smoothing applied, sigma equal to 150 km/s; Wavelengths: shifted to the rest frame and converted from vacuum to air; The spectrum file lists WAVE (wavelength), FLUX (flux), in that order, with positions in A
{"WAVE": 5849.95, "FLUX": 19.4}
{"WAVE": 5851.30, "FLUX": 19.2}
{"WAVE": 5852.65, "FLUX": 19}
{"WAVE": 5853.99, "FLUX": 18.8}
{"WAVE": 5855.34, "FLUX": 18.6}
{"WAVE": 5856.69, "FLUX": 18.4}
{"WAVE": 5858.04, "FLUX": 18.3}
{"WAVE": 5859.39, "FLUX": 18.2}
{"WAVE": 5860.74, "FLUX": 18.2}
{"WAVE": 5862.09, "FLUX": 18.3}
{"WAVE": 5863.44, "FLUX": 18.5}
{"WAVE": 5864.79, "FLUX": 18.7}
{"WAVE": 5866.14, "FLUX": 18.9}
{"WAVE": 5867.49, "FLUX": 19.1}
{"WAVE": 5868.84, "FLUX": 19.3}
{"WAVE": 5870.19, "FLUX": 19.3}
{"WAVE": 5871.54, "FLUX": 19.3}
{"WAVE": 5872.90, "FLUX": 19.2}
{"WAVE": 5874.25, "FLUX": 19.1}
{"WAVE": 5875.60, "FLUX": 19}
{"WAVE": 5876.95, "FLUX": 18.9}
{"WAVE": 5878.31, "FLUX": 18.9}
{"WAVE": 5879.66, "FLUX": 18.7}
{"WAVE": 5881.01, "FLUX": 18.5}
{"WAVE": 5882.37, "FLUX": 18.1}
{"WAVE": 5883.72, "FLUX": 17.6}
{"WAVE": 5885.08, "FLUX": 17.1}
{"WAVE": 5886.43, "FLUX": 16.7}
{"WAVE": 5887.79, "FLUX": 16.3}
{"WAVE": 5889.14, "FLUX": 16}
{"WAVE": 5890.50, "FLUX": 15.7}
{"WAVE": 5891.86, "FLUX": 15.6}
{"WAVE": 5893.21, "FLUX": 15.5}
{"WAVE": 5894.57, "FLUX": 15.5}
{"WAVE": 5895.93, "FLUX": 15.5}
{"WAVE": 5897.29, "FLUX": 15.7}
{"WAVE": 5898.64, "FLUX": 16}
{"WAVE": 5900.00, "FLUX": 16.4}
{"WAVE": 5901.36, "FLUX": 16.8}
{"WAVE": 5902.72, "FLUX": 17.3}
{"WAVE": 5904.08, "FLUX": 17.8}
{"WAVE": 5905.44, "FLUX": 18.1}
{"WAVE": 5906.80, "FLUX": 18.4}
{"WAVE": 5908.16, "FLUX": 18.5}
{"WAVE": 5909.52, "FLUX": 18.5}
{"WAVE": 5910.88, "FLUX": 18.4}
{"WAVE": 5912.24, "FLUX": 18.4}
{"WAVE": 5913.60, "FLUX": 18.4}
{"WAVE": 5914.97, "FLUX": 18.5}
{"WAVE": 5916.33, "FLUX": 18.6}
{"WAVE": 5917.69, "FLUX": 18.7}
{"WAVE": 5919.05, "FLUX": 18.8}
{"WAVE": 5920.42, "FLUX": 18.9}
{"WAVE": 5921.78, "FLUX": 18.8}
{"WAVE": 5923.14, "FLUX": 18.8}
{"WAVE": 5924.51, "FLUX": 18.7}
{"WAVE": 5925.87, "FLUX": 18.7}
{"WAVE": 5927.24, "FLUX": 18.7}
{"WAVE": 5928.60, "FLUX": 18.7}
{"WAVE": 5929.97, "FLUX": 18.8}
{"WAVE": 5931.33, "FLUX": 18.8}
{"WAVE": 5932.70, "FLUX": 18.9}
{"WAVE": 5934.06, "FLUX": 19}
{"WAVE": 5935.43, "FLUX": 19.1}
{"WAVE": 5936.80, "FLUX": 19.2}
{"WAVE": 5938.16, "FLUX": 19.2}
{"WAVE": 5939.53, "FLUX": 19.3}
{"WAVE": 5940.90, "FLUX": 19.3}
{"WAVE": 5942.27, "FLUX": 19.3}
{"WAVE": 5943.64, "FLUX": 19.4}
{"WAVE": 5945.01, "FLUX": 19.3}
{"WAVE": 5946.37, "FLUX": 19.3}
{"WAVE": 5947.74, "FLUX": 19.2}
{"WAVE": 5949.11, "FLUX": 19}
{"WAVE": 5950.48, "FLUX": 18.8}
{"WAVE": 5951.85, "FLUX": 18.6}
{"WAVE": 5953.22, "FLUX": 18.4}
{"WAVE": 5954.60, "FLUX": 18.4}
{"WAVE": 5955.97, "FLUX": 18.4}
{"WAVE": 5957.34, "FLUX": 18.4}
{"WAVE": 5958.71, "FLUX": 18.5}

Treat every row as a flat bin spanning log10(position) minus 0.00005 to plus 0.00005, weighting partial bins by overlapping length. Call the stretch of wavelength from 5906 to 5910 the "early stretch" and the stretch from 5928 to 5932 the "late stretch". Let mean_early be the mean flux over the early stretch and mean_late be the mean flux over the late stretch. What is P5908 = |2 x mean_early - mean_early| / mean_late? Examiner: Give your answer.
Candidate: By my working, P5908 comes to 0.98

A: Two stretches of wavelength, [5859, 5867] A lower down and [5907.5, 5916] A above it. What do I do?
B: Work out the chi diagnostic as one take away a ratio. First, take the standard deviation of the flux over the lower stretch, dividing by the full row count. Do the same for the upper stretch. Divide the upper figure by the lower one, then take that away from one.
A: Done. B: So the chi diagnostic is 0.8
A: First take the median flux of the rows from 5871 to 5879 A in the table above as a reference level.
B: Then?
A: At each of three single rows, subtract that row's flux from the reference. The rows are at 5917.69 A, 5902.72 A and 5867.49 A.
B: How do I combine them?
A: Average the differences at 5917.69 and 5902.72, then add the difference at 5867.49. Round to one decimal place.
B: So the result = 1.0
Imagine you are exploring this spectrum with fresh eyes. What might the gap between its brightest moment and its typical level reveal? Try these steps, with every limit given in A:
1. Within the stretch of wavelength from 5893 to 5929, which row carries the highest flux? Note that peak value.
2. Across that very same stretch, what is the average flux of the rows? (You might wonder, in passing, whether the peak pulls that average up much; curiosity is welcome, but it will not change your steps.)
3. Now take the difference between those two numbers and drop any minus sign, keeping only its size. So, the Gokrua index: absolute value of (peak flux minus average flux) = 1.1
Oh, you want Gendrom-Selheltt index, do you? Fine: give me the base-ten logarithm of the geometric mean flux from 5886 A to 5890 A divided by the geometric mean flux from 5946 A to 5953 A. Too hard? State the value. -0.065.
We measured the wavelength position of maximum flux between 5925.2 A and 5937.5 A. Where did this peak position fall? 5936.80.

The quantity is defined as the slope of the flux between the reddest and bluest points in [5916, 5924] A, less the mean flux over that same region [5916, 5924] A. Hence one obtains -18.7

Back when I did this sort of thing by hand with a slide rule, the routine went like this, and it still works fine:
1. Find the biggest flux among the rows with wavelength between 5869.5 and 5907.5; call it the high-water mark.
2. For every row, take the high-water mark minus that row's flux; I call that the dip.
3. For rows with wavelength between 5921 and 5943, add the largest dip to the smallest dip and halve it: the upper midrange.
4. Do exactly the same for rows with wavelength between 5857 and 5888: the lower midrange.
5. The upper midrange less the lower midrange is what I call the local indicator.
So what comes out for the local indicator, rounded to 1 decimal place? -1.2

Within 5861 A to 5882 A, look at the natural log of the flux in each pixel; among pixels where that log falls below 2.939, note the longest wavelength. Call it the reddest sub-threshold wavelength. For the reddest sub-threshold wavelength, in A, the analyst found 5881.01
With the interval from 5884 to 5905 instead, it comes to 5904.08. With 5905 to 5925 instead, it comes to 5924.51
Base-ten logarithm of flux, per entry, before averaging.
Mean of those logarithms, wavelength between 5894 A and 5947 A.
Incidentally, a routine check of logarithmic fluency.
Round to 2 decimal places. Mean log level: 1.26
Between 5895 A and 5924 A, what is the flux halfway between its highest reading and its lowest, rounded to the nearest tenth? 17.2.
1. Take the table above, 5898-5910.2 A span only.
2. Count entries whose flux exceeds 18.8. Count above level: 0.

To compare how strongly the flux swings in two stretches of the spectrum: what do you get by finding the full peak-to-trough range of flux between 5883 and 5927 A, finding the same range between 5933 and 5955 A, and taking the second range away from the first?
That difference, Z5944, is 2.4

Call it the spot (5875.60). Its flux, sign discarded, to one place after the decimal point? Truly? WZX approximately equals 19.0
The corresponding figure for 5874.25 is 19.1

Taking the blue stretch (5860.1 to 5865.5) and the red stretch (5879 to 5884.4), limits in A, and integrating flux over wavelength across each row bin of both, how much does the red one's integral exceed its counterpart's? -1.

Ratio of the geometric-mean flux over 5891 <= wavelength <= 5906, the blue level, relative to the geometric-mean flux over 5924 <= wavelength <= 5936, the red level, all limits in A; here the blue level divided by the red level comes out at 0.87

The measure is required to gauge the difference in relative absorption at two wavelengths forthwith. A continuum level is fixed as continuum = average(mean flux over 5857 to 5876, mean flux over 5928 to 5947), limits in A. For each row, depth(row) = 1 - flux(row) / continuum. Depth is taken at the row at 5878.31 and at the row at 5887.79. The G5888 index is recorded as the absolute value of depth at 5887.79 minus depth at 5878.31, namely 0.14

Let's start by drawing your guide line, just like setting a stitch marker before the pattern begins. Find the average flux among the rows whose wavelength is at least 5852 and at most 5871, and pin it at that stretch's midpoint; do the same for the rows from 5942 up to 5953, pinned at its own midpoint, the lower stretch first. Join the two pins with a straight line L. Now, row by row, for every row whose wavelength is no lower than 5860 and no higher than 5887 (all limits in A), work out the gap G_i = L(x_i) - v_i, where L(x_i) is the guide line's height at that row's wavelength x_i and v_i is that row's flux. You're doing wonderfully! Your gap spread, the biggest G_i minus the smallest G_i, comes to 2.7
